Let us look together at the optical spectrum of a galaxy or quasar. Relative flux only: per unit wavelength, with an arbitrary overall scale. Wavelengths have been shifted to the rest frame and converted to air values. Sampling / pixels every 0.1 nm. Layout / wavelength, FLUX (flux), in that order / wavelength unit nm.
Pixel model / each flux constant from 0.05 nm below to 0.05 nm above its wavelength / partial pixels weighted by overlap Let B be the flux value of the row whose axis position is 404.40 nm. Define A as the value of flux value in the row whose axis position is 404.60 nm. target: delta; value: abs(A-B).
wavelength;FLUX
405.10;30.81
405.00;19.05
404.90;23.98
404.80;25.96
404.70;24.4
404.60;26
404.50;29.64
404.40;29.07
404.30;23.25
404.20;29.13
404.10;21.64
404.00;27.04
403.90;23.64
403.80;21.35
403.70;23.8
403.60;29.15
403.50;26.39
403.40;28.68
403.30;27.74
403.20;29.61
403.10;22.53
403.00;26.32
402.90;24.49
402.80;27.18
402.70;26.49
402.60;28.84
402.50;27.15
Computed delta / 3.1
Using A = 26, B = 29.07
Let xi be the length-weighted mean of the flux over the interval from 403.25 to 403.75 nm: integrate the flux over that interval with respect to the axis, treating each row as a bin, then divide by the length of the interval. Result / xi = 27.2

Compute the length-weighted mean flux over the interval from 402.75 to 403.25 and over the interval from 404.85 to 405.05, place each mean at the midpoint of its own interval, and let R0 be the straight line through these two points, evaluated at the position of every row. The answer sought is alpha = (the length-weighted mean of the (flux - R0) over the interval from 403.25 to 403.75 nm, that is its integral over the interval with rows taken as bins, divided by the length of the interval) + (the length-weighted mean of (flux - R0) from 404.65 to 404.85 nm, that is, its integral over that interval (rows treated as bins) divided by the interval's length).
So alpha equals 5.5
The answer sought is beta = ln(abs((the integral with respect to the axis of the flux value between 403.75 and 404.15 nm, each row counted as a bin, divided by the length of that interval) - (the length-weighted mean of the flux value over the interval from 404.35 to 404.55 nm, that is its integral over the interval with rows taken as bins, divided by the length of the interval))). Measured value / 1.78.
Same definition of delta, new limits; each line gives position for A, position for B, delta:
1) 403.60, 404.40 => 0.1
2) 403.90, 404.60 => 2.4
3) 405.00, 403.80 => 2.3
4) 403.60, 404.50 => 0.5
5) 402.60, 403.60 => 0.3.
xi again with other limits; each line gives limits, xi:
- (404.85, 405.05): 21.5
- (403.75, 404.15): 23.4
